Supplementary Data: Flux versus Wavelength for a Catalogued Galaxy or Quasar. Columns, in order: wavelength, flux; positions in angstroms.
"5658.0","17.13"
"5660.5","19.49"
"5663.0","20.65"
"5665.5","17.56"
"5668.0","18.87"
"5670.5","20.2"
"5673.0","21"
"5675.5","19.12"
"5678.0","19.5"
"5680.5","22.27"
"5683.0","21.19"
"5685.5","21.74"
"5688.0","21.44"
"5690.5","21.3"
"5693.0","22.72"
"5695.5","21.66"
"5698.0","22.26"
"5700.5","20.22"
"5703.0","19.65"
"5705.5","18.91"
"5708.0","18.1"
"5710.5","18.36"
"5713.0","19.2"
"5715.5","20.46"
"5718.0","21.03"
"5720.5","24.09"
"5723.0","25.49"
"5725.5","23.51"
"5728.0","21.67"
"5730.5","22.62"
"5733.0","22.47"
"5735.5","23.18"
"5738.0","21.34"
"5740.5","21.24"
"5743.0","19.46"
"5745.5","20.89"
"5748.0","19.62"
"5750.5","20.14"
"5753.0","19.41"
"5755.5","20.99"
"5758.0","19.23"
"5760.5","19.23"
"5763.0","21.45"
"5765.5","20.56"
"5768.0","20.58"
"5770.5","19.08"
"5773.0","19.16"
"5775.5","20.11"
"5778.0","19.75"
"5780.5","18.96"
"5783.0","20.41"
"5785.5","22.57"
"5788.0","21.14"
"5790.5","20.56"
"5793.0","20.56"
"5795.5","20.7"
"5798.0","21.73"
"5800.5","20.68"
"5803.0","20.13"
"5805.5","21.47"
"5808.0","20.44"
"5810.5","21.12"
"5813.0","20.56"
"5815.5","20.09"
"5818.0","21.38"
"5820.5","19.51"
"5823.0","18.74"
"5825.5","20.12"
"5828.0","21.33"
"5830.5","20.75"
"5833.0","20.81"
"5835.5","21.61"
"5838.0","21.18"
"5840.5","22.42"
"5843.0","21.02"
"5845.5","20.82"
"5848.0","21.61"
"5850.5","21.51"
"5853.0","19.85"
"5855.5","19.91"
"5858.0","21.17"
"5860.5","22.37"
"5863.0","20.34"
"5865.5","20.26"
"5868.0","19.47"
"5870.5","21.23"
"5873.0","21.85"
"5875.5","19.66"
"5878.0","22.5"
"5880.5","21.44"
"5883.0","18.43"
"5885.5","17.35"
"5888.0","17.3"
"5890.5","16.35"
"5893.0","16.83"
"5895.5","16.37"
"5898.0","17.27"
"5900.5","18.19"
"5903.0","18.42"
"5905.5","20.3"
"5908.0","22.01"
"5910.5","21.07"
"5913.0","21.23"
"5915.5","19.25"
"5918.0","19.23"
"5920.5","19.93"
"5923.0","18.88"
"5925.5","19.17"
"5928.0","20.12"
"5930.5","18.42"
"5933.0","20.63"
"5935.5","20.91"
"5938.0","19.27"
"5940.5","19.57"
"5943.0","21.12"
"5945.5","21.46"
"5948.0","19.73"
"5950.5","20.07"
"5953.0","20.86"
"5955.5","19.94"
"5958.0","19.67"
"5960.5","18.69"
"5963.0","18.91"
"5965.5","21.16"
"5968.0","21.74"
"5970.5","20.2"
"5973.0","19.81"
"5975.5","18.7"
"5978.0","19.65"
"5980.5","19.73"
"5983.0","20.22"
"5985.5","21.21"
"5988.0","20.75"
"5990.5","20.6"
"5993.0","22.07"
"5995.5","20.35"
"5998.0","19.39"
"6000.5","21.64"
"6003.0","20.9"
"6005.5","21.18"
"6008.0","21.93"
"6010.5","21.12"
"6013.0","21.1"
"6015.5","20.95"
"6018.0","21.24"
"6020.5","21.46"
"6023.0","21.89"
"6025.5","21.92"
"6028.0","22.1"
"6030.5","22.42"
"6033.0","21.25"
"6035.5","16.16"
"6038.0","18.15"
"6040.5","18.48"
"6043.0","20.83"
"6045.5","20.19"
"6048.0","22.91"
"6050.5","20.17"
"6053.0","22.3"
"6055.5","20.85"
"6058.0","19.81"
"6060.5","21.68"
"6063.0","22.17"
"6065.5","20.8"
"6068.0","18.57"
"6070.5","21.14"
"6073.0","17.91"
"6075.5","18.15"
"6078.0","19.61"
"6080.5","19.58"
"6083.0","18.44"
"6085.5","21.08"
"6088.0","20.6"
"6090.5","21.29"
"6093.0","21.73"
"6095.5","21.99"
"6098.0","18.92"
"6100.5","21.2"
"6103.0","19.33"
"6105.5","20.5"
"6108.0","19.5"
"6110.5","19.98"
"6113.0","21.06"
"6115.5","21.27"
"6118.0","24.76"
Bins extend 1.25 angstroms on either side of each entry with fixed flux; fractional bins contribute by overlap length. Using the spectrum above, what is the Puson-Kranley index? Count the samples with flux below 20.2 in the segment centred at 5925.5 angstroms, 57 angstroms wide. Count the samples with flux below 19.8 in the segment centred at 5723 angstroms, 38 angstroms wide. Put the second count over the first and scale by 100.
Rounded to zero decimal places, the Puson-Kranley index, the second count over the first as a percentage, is 29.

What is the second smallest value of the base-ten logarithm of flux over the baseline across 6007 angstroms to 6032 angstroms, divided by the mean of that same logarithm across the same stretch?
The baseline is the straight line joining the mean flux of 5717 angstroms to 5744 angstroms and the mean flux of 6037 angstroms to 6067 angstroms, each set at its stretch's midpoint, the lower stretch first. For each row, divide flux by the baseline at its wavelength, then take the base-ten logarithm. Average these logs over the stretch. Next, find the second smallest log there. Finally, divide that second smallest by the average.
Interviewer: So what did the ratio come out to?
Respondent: 0.3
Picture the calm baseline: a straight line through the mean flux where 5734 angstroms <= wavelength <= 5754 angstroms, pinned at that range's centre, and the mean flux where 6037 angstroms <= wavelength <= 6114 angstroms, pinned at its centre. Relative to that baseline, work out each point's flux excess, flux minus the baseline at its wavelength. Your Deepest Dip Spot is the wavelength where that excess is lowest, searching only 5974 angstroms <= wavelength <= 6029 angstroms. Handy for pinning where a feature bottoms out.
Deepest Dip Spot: 5975.5 angstroms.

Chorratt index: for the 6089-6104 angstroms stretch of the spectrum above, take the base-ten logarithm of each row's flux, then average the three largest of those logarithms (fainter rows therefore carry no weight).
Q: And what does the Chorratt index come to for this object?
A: 1.336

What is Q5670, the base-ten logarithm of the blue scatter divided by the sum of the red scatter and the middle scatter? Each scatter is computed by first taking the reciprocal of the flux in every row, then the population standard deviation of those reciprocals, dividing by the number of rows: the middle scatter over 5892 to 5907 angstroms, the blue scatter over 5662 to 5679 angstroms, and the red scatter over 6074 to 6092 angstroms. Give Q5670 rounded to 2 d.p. -0.37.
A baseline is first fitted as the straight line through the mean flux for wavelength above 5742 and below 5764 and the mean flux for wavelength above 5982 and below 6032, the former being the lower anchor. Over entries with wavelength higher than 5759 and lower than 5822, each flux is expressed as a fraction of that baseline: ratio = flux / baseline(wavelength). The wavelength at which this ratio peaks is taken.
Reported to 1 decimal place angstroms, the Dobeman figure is 5785.5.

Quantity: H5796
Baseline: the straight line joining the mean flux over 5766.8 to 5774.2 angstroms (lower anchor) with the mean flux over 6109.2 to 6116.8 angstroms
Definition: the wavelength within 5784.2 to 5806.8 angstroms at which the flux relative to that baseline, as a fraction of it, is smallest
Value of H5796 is 5803.0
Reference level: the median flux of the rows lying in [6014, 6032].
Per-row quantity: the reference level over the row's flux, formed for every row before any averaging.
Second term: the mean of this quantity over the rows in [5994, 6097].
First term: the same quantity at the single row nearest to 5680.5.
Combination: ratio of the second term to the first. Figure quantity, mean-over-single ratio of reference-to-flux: 1.09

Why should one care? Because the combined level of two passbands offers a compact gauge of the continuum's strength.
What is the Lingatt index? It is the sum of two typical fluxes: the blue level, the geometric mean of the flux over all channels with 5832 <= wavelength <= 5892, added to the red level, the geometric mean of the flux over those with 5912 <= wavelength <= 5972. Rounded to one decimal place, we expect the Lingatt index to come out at 40.4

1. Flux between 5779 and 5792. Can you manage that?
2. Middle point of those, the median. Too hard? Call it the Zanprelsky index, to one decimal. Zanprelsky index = 20.6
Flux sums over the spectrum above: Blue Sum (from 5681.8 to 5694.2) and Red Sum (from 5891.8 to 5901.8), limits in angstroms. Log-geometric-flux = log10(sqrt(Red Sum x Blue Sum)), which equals 1.94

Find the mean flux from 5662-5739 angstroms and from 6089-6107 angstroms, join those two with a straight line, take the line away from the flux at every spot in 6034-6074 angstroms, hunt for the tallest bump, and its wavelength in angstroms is 6048.0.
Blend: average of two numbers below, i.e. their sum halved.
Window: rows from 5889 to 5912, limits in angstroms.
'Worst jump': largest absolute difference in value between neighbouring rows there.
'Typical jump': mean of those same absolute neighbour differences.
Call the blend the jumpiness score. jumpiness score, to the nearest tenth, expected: 1.4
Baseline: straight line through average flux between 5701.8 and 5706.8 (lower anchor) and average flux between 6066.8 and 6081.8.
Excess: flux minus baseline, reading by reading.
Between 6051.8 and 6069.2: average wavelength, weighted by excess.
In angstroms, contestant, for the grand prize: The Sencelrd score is 6058.6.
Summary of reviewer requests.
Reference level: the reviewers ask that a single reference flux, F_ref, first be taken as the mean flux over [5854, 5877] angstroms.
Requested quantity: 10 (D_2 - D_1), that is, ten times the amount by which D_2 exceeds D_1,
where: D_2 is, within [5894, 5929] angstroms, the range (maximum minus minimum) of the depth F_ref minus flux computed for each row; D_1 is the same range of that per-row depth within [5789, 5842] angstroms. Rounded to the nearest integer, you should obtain 20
